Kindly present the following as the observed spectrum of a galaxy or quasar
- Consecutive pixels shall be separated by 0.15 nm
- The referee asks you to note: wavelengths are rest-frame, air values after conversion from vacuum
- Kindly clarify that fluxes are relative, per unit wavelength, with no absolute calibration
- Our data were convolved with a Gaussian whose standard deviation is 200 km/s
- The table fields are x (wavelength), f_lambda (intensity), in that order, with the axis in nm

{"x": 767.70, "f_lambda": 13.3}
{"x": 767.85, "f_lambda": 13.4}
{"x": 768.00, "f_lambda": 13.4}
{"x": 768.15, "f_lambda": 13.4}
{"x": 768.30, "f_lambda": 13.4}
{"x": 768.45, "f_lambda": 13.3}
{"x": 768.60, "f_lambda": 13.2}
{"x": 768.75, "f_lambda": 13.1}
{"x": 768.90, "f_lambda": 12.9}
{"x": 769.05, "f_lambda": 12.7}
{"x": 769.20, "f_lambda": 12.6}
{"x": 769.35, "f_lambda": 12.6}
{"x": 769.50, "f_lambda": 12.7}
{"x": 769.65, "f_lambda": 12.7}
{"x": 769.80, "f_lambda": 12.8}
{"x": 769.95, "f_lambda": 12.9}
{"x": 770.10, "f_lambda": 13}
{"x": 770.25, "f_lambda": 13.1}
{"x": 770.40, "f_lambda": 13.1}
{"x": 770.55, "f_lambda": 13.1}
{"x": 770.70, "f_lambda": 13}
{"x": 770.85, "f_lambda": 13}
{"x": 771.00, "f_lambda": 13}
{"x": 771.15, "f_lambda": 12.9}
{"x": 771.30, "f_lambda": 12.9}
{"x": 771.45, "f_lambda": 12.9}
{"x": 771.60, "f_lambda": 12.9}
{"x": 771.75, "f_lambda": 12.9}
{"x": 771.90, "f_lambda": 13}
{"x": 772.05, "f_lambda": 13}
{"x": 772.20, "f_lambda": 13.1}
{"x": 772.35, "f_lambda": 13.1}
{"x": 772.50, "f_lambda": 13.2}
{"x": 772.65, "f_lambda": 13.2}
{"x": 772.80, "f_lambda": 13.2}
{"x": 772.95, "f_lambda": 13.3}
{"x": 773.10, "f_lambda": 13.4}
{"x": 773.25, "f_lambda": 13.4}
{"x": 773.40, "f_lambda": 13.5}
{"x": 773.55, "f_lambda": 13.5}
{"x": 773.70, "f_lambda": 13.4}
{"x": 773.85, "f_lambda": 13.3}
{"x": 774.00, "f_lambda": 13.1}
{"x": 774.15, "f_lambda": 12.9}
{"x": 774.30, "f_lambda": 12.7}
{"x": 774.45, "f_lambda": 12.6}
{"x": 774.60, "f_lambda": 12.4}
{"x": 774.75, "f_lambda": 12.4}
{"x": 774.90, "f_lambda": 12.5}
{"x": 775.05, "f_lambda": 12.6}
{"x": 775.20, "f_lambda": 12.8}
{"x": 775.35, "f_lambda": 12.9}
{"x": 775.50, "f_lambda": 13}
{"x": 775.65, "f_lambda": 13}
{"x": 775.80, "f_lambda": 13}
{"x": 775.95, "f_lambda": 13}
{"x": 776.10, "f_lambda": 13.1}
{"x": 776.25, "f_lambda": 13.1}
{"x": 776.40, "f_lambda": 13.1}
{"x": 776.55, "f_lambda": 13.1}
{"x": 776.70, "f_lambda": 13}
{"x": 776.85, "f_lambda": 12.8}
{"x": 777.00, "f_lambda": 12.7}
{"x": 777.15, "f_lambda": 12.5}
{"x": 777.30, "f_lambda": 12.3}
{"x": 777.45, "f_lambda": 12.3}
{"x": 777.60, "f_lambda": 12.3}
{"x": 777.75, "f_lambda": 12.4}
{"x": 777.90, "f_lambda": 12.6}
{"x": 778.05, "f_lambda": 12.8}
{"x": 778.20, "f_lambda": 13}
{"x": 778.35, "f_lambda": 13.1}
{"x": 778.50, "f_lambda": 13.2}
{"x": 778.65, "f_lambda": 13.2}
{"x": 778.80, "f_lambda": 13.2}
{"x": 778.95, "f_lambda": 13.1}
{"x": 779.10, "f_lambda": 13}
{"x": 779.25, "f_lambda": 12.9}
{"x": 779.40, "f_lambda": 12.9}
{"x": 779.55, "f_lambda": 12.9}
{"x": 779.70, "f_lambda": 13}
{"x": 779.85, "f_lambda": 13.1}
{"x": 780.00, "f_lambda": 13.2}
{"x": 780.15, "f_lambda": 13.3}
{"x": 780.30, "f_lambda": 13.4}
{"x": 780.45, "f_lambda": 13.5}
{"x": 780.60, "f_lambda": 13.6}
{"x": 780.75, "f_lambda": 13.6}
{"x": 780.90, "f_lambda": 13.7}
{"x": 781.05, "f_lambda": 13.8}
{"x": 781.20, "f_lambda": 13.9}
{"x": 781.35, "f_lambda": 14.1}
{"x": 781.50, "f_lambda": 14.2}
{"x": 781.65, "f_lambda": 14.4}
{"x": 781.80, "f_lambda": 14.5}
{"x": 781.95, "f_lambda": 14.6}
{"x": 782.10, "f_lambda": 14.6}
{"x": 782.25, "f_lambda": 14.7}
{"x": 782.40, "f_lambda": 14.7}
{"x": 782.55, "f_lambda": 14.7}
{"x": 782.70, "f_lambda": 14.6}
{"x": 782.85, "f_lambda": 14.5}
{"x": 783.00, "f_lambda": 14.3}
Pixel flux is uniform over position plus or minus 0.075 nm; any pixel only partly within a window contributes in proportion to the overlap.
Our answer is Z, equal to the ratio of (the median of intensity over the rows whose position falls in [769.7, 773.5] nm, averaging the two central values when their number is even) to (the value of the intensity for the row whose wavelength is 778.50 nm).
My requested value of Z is 0.98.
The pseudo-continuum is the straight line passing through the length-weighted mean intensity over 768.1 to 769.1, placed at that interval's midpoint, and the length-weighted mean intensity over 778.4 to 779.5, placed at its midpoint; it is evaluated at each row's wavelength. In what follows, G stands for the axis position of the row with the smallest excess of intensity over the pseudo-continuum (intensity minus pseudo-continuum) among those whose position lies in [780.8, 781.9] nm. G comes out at 780.90 nm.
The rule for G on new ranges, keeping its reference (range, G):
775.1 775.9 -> 775.20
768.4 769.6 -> 769.20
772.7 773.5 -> 772.80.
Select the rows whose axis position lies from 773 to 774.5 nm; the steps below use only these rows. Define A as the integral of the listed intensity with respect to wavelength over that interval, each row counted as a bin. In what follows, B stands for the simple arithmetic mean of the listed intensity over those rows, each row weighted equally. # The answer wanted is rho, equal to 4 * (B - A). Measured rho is -26.4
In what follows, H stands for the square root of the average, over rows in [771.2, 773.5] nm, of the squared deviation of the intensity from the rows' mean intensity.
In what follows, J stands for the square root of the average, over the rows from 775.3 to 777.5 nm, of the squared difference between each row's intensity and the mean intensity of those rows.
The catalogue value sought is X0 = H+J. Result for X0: 0.47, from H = 0.20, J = 0.273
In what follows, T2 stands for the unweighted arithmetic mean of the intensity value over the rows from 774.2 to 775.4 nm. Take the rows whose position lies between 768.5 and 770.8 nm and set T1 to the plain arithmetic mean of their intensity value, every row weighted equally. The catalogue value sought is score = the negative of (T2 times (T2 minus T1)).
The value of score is 3.6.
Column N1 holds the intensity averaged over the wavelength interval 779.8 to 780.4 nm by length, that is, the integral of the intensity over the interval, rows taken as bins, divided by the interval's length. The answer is 13.3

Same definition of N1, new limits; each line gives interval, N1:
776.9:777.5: 12.5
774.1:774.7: 12.6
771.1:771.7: 12.9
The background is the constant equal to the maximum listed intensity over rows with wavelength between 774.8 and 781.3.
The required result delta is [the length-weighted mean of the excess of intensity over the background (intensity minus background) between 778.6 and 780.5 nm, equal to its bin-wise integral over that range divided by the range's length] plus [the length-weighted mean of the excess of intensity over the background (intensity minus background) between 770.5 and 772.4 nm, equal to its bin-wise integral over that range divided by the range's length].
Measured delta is -1.7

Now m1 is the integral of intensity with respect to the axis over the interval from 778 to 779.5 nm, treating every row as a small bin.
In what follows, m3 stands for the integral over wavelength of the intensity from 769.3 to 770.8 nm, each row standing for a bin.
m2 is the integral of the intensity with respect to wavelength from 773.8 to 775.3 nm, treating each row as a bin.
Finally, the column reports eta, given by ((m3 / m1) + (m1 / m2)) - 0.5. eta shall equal 1.515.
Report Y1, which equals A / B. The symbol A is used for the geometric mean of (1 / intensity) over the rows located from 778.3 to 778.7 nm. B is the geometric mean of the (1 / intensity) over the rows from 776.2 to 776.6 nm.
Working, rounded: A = 0.0759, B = 0.0763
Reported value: 0.99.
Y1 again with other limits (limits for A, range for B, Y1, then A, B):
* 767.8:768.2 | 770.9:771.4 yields 0.97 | 0.0746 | 0.0773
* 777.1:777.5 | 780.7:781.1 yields 1.11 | 0.0809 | 0.0730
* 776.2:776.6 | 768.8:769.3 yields 0.97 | 0.0763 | 0.0785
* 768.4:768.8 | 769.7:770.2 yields 0.98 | 0.0758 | 0.0775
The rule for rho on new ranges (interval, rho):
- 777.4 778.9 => -25.7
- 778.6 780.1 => -26.1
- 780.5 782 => -28.0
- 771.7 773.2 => -26.3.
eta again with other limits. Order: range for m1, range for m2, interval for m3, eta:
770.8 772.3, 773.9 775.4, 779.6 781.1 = 1.555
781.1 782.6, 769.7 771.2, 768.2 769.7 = 1.507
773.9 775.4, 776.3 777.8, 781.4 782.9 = 1.648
